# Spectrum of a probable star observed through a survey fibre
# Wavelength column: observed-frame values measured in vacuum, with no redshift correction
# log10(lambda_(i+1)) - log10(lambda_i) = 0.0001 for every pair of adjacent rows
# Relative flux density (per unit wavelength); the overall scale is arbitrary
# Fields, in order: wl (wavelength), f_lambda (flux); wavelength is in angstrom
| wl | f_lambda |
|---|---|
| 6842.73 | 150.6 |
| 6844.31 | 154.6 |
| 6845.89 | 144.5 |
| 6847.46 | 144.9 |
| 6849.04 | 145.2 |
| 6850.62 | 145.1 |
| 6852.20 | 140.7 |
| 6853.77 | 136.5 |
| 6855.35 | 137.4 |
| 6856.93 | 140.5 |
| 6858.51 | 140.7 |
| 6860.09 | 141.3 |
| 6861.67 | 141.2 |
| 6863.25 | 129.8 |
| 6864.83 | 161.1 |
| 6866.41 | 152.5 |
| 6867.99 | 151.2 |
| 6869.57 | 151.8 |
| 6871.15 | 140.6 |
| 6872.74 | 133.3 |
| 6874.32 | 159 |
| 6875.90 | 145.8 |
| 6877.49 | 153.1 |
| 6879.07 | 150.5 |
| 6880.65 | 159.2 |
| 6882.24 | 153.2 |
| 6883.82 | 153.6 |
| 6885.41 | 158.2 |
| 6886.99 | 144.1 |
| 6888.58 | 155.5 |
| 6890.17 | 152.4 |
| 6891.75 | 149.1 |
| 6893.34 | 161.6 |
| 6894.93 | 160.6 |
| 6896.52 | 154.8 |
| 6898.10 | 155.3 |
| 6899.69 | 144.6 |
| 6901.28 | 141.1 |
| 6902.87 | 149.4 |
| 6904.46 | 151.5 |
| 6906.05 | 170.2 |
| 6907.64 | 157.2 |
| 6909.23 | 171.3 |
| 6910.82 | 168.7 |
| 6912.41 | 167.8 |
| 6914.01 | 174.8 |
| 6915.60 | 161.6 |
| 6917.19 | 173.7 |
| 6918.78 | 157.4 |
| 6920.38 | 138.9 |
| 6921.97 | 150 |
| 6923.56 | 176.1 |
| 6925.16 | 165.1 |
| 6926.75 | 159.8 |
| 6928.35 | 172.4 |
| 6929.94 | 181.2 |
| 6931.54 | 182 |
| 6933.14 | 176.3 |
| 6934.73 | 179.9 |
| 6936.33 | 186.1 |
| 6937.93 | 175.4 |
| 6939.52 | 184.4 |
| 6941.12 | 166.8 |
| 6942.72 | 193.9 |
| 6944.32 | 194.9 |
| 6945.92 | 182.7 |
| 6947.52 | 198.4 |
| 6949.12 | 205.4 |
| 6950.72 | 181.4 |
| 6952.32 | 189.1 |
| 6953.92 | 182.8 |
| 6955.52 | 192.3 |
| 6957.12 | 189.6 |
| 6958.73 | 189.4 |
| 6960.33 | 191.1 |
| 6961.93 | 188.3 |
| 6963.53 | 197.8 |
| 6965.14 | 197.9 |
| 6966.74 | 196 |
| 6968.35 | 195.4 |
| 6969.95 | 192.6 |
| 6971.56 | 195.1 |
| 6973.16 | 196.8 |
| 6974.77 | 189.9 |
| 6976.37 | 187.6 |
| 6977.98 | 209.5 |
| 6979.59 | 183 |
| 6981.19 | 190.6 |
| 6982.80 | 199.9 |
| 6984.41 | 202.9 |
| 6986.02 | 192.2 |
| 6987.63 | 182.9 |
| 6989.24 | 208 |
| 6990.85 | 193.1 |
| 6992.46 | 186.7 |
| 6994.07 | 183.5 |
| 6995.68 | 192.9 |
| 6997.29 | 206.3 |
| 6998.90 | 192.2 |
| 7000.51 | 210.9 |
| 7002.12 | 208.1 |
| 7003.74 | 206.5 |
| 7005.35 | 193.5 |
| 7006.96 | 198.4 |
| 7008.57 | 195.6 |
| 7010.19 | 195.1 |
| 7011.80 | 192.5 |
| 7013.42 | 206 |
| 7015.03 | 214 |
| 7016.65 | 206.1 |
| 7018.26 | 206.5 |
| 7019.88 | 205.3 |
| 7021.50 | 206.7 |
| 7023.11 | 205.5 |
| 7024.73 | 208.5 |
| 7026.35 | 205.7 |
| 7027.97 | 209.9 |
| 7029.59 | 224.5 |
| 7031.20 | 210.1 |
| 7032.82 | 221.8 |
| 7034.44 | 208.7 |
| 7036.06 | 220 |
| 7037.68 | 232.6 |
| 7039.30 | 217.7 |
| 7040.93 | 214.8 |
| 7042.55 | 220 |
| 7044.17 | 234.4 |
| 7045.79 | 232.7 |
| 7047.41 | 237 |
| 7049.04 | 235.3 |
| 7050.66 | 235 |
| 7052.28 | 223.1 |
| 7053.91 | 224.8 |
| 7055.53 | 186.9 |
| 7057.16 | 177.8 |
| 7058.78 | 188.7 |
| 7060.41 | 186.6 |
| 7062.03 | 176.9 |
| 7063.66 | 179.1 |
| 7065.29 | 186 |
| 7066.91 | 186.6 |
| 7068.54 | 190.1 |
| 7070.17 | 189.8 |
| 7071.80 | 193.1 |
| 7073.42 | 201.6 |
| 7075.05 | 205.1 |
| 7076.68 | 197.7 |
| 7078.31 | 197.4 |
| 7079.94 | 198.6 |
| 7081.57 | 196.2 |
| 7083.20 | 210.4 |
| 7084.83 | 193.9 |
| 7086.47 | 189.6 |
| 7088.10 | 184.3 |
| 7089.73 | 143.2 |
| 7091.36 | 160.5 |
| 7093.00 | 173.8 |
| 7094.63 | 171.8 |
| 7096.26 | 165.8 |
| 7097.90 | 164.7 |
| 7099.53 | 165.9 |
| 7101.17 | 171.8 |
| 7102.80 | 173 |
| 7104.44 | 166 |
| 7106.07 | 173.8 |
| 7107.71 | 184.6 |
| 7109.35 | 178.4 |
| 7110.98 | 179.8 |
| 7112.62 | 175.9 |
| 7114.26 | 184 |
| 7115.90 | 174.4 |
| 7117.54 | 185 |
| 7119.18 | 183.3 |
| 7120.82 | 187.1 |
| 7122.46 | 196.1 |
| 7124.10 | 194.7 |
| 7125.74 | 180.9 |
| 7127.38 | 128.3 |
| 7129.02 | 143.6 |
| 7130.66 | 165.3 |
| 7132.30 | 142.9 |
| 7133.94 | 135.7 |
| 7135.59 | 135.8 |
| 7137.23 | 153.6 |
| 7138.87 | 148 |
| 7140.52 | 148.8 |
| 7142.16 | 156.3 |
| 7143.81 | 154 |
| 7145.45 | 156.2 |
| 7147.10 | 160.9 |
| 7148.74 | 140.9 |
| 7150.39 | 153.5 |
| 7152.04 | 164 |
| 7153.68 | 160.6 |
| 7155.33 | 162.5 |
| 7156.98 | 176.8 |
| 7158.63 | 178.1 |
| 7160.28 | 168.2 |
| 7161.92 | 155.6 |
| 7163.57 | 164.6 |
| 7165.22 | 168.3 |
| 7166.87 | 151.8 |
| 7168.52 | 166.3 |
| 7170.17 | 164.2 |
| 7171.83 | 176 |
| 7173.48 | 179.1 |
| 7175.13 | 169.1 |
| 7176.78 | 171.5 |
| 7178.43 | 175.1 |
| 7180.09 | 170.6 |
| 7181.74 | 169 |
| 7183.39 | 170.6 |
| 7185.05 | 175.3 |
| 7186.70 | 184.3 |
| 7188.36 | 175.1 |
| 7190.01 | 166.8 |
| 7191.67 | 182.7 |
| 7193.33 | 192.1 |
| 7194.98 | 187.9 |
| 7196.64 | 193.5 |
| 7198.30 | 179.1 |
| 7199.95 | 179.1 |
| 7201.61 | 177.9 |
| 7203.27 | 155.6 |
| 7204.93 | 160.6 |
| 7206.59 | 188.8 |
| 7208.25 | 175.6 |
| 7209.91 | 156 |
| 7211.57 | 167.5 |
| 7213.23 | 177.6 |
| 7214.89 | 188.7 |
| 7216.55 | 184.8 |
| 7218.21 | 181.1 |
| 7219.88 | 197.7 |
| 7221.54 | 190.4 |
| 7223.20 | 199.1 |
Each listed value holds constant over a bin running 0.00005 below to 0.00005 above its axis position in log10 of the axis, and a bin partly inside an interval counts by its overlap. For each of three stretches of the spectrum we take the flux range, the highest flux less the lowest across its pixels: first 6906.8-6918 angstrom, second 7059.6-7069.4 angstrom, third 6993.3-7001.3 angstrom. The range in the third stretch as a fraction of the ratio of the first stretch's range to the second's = 21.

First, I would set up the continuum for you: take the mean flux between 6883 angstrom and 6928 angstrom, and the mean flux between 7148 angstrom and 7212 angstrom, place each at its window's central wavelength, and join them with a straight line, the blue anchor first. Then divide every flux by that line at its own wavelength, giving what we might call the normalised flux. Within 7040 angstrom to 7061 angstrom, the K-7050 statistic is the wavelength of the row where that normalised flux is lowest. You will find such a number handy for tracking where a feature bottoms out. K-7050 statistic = 7057.16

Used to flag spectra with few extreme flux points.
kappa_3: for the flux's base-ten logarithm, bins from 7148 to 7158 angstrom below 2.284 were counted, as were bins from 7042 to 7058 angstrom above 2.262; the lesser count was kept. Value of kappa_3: 6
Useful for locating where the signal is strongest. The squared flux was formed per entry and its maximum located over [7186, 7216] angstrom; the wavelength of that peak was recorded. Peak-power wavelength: 7196.64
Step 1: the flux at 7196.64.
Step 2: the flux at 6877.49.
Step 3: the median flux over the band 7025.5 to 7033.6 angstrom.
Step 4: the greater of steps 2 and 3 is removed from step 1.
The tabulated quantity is -17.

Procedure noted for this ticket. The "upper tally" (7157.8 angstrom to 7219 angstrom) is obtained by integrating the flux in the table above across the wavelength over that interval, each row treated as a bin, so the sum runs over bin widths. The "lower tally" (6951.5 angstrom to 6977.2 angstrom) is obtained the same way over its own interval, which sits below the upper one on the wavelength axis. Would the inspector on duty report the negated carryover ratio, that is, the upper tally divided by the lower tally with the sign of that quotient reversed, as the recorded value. -2.2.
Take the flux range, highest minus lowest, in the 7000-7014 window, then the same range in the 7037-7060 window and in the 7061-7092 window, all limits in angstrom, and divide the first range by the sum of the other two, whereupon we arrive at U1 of 0.1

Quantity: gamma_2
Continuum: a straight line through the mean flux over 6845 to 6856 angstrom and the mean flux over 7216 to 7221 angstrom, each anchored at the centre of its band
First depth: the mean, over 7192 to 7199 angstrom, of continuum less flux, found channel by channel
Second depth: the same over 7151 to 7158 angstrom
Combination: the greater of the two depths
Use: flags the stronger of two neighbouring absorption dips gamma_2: 14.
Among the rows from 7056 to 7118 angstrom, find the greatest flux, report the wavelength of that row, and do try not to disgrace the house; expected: 7083.20 angstrom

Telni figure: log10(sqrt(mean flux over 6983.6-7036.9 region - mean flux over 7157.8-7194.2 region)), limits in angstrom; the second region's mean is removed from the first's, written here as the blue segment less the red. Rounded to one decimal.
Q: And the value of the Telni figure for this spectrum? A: 0.7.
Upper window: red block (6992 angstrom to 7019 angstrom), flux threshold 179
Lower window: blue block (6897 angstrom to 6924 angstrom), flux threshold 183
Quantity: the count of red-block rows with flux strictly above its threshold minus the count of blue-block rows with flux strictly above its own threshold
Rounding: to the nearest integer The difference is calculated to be 17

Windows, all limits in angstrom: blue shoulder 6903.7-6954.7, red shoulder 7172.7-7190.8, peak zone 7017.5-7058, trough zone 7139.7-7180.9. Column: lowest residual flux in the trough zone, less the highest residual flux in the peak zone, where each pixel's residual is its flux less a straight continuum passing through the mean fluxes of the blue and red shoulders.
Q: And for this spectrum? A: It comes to -96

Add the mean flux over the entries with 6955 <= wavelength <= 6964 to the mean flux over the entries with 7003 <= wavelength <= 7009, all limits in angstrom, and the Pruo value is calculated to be 390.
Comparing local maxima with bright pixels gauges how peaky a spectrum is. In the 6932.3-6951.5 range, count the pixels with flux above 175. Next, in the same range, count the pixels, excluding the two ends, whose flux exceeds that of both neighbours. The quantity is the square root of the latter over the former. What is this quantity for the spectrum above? 0.60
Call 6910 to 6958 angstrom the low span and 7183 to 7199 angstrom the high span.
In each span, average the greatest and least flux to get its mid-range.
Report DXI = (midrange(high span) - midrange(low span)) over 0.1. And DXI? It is 80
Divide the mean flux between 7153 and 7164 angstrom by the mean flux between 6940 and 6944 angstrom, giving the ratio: 0.92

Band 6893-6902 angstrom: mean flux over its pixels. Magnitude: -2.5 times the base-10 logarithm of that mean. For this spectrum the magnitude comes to -5.46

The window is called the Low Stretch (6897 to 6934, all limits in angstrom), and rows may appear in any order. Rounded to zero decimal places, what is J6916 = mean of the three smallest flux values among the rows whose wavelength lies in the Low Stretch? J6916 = 142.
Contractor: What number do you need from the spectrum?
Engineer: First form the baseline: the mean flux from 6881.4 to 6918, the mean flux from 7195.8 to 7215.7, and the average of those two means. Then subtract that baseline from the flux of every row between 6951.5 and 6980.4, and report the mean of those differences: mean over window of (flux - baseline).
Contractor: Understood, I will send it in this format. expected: 26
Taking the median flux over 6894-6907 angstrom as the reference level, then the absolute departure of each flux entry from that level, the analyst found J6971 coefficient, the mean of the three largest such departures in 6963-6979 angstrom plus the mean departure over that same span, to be 91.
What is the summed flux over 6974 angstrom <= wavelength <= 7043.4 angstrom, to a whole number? 8746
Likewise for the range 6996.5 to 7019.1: 2832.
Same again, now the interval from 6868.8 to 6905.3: 3478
